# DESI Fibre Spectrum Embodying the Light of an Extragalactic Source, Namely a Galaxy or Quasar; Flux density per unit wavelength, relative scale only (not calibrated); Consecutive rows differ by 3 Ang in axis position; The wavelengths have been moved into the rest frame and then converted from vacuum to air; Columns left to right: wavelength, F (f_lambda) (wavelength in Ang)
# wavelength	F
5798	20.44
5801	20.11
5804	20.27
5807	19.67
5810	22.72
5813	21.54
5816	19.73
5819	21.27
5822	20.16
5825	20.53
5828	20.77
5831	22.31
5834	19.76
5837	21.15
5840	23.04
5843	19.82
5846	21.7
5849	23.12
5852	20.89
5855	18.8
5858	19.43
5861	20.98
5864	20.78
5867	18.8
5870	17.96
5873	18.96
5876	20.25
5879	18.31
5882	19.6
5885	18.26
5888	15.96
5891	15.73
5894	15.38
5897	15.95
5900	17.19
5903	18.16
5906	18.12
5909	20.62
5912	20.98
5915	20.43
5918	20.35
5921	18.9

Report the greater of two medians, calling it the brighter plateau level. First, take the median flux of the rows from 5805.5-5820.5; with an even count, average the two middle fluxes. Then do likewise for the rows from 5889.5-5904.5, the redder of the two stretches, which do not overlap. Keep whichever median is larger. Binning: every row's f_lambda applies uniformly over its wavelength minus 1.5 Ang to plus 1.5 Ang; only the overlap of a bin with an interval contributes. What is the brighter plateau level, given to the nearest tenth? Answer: 21.3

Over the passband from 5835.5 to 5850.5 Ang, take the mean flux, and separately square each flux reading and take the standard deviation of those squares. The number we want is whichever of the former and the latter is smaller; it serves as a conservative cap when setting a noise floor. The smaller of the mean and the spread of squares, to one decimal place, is 21.8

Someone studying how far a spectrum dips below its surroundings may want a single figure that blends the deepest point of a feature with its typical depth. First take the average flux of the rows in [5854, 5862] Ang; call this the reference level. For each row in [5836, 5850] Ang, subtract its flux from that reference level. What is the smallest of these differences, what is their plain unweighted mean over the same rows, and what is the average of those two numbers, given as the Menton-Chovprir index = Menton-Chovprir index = -2.7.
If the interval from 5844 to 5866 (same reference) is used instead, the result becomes -2.2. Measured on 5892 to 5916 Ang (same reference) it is 0.1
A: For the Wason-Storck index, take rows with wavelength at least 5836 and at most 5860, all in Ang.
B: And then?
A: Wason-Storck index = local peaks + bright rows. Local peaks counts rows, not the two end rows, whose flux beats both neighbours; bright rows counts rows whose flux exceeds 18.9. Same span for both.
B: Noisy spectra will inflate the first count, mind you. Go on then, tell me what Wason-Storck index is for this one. 9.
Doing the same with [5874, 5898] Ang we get 3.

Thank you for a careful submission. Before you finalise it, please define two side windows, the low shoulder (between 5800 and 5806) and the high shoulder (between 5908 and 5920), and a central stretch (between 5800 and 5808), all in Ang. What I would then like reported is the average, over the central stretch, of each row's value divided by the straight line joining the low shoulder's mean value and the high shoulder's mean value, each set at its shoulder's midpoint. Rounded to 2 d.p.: 0.99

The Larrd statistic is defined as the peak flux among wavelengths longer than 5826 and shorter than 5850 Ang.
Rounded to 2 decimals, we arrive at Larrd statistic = 23.12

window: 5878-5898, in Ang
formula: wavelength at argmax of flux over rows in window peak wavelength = 5882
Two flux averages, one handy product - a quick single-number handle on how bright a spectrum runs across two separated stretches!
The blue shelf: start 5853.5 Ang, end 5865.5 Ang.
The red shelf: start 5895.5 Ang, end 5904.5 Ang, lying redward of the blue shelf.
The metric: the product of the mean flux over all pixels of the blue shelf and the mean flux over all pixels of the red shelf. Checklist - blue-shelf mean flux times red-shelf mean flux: 342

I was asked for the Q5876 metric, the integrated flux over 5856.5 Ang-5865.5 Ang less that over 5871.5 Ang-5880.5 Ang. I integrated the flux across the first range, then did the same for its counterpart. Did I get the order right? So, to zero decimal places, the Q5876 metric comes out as 11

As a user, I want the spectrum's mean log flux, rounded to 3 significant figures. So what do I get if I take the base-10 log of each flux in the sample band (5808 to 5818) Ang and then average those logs 1.33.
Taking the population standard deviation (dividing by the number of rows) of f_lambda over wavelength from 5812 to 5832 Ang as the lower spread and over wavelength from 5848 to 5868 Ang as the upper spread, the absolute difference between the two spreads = 0.6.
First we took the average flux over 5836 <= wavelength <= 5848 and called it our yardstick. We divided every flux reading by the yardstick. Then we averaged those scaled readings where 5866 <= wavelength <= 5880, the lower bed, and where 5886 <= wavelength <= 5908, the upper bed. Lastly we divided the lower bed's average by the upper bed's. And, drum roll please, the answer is 1.1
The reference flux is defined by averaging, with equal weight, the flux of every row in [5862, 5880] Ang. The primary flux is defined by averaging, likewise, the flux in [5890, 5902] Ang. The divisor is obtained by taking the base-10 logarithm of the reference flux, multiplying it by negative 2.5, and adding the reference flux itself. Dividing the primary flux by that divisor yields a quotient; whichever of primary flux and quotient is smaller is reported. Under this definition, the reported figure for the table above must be 1.01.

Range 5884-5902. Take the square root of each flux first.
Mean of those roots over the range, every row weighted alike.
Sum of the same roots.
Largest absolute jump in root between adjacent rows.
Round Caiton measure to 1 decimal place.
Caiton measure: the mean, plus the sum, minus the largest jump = 28.1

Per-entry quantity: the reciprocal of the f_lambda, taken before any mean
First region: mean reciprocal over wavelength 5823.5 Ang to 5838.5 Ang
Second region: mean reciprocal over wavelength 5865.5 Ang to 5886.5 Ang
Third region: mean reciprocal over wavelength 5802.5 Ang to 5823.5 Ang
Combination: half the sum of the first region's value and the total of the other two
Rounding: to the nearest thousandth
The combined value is 0.075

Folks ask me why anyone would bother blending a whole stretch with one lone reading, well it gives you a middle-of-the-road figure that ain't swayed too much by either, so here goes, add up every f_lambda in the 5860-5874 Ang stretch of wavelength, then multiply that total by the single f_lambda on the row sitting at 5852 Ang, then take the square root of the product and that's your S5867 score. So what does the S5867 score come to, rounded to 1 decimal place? 45.1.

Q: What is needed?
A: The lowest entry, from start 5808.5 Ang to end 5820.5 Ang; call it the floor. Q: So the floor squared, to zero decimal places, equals 389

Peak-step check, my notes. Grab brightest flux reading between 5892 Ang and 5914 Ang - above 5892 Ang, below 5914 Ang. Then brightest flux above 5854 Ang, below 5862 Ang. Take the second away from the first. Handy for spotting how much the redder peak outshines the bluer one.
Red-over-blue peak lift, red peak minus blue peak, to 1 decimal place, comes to 0.0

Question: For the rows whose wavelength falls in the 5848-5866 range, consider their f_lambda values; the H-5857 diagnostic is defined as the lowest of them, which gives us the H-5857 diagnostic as 18.8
